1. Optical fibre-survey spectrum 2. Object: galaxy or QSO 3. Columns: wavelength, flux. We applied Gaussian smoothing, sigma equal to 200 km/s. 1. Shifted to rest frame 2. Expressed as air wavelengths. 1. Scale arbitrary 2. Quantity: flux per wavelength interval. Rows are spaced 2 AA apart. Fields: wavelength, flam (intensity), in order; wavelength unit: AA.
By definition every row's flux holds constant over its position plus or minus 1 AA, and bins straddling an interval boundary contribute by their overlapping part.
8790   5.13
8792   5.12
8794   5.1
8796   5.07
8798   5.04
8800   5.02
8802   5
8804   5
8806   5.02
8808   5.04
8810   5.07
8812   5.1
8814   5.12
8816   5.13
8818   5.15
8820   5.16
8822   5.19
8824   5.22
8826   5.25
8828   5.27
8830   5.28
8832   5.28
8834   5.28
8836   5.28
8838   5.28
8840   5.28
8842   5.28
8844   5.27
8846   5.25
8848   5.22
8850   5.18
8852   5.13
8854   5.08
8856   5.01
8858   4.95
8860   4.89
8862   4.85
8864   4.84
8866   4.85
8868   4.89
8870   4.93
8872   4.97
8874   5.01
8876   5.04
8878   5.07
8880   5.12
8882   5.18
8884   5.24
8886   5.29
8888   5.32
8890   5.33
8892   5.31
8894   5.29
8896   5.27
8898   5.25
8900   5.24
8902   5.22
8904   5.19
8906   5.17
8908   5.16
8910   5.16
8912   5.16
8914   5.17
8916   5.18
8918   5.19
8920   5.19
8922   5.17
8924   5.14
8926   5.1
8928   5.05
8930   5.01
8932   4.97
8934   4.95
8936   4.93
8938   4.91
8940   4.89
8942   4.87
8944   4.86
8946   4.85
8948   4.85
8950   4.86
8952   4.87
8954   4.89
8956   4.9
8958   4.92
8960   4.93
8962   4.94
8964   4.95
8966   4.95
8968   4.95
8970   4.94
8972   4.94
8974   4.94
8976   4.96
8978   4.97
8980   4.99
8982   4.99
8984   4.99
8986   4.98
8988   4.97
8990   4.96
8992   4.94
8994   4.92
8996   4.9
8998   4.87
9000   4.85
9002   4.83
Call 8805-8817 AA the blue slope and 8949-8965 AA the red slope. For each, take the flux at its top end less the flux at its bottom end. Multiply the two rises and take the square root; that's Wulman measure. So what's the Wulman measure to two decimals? 0.10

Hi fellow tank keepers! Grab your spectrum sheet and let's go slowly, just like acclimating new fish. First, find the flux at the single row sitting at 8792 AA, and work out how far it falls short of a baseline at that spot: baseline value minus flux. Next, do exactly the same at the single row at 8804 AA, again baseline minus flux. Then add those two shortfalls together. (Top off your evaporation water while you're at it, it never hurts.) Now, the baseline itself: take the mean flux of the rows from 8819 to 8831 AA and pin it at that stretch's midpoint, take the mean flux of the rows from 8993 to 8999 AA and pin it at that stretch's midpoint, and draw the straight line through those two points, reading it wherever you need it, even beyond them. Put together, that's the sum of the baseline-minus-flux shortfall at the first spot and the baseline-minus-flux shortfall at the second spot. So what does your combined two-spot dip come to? 0.44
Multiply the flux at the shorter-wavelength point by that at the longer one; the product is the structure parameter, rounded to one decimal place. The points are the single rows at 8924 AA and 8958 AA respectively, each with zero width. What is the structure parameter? 25.3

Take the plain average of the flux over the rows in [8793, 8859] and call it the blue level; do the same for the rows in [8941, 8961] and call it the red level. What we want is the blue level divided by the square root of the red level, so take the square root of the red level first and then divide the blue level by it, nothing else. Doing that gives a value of 2.33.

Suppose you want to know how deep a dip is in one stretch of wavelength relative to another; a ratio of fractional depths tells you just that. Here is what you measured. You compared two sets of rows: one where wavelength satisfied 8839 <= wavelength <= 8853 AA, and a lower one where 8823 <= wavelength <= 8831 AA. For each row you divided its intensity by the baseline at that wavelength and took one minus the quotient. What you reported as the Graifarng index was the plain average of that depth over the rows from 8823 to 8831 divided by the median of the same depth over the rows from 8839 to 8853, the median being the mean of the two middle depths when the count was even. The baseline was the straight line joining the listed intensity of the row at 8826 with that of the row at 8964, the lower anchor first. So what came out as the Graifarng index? 0.2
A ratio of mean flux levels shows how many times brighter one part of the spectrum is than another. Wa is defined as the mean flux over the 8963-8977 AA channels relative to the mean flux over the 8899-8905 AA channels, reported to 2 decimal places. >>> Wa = 0.95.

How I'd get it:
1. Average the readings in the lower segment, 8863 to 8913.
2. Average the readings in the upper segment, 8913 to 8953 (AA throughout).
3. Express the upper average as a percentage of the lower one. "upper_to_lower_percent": 97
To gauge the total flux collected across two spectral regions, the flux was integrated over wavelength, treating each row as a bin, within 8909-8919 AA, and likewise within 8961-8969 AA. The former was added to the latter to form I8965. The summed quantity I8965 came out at 91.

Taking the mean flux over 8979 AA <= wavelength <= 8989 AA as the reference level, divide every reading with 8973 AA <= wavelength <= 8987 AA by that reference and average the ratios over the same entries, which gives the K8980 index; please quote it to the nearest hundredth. 1.00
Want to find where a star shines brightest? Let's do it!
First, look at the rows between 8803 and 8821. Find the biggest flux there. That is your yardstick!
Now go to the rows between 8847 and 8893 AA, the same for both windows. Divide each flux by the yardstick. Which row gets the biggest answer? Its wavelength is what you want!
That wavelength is 8890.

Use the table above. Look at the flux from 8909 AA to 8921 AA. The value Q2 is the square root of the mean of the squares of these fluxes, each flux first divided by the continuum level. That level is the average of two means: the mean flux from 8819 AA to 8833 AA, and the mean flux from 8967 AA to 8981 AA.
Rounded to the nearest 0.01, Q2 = 1.02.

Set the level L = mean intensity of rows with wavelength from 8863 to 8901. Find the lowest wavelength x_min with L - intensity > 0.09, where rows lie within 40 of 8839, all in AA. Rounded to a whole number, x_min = 8800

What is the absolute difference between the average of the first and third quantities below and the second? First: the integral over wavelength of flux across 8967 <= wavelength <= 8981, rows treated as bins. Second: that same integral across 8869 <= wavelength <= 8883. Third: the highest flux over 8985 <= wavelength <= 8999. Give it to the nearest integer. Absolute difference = 33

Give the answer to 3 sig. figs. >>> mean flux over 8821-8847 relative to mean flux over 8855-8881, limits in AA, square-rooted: 1.03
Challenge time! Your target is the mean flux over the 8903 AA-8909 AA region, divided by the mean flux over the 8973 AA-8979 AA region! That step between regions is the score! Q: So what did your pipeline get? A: 1.04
